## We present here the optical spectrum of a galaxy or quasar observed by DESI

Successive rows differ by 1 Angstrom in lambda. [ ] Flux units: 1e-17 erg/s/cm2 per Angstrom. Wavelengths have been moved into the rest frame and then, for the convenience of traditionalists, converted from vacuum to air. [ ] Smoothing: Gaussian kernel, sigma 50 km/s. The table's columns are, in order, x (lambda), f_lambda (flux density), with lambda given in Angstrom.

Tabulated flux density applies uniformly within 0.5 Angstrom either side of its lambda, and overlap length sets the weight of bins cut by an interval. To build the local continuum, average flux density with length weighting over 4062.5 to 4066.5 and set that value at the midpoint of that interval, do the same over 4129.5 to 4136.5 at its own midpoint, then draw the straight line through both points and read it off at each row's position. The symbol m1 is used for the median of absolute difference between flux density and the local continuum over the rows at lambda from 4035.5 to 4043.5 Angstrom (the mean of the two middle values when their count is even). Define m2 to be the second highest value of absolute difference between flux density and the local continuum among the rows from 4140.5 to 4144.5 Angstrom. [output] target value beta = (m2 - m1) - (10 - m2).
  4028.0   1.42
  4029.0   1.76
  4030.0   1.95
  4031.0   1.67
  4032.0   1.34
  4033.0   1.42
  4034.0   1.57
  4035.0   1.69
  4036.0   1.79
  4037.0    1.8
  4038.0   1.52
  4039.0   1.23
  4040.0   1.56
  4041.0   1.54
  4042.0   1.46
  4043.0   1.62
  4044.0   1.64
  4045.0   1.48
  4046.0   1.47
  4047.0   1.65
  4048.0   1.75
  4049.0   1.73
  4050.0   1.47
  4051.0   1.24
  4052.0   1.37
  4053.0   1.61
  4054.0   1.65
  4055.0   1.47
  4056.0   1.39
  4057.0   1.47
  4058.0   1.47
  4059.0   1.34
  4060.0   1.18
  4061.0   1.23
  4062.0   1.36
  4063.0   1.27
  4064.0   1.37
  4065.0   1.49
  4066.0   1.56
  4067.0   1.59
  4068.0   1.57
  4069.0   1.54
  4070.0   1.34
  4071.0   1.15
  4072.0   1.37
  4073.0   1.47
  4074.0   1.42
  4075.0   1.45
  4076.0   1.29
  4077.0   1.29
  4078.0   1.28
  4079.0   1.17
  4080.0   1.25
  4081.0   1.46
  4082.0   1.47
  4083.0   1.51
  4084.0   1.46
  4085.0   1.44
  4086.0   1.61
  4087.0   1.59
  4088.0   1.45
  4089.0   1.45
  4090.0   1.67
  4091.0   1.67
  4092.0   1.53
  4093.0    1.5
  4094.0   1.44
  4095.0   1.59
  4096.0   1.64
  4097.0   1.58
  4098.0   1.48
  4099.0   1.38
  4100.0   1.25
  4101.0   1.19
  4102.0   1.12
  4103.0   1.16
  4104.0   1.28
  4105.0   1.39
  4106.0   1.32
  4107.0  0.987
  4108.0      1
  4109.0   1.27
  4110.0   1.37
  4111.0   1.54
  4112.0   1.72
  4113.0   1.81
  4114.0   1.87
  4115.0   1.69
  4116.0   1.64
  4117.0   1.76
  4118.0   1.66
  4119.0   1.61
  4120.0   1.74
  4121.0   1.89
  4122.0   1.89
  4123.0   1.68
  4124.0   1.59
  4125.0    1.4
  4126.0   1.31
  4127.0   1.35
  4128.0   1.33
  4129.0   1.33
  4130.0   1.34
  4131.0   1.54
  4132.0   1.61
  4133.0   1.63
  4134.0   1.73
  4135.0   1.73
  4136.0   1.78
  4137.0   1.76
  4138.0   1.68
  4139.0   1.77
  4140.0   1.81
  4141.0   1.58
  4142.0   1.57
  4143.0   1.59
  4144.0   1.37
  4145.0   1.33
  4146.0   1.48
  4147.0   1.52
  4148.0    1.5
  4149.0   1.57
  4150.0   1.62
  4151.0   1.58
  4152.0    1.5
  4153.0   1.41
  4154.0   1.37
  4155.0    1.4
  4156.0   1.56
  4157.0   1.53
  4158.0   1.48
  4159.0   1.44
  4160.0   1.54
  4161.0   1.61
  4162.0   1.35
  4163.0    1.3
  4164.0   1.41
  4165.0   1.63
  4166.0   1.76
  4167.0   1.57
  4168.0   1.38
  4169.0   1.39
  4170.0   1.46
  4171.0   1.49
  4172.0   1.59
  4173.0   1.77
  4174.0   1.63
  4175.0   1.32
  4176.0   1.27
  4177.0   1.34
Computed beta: -10.04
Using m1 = 0.20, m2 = 0.08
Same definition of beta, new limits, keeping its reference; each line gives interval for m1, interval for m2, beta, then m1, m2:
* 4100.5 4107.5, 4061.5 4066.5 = -10.07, 0.34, 0.13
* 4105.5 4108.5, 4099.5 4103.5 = -9.80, 0.55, 0.38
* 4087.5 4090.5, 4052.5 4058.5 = -9.60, 0.04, 0.22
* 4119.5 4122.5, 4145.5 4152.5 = -9.94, 0.30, 0.18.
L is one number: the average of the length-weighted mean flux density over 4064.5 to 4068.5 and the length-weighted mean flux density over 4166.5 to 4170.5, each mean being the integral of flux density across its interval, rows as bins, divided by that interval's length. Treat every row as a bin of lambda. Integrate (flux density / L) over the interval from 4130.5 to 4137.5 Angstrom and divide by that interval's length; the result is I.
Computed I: 1.12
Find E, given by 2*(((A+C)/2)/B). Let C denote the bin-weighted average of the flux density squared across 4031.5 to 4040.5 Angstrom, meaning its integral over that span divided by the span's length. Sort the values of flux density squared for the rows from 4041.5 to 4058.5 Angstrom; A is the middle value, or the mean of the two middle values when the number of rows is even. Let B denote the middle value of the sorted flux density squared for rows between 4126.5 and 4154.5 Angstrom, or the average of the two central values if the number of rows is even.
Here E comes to 1.9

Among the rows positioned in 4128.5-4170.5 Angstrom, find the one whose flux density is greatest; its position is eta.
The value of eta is 4140.0 Angstrom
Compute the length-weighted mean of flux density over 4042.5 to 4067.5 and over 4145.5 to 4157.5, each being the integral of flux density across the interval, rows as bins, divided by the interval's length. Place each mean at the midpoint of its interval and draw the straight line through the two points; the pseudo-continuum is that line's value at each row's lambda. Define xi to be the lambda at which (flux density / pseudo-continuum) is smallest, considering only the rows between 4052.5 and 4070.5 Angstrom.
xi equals 4060.0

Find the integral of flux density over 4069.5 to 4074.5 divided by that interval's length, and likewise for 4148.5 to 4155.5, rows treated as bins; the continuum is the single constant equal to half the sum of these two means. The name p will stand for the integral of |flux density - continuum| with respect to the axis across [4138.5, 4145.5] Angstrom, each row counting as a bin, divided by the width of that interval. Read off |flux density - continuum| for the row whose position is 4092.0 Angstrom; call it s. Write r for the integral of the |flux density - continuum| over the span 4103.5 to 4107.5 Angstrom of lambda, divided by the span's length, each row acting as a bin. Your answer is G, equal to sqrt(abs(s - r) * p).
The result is 0.12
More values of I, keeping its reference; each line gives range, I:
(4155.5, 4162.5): 1.00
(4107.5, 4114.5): 1.01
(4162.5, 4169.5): 0.99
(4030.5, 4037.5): 1.07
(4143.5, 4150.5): 0.99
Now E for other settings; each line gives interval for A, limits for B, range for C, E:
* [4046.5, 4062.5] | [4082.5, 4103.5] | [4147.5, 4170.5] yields 2.0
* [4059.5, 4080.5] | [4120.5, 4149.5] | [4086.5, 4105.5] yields 1.6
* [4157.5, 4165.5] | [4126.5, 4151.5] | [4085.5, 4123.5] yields 1.8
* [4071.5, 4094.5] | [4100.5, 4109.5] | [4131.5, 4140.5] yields 3.6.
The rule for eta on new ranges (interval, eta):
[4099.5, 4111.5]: 4111.0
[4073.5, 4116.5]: 4114.0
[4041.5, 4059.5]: 4048.0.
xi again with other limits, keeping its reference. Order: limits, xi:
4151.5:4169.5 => 4163.0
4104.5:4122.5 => 4107.0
